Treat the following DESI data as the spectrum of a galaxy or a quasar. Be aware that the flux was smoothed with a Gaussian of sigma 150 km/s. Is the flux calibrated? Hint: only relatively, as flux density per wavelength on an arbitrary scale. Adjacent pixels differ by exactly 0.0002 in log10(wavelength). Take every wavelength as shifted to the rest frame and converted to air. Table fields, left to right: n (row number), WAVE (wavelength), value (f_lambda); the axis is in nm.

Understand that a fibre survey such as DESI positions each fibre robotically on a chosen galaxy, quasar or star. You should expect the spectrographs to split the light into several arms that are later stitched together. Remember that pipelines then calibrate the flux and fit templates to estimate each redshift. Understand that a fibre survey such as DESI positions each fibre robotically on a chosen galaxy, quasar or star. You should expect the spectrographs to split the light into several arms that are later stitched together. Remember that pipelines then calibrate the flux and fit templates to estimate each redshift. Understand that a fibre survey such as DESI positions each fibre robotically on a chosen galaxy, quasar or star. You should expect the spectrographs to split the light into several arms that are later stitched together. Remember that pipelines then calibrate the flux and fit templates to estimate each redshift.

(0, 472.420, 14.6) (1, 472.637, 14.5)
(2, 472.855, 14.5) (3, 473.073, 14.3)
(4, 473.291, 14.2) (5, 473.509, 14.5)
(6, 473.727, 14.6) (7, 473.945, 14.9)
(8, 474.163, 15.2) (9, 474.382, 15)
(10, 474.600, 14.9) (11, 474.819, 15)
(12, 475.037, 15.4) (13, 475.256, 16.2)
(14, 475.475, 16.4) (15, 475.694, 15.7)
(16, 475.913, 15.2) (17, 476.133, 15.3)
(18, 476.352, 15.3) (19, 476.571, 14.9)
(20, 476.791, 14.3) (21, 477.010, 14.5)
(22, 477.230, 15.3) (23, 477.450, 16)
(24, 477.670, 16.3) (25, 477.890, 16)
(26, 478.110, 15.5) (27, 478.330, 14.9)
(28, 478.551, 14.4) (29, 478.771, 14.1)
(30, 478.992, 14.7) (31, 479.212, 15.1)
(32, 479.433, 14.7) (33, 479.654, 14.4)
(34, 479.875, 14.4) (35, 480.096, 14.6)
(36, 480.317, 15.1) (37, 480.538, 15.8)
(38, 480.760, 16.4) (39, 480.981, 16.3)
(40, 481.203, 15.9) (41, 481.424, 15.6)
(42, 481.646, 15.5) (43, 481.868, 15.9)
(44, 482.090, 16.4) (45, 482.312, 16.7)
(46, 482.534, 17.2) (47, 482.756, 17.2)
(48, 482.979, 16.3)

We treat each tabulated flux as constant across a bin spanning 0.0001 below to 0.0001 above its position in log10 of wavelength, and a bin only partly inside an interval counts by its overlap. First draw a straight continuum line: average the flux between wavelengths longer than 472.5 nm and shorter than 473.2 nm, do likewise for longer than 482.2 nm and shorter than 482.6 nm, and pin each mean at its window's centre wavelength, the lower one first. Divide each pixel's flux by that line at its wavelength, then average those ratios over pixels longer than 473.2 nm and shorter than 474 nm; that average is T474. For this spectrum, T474 0.99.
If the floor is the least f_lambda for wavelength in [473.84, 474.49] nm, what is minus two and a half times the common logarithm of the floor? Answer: -2.93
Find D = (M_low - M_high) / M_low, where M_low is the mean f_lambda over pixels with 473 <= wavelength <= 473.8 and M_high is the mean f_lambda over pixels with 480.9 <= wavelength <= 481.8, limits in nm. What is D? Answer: -0.10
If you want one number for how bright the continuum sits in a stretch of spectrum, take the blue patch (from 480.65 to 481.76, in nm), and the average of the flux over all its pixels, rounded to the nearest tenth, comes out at 15.9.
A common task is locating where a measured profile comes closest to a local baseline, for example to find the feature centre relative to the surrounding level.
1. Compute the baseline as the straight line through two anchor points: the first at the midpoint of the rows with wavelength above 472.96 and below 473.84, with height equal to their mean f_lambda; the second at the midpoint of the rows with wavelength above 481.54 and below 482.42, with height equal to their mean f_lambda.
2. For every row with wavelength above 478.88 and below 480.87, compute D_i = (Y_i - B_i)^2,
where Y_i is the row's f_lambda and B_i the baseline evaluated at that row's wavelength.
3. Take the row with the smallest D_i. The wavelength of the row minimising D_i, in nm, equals 480.538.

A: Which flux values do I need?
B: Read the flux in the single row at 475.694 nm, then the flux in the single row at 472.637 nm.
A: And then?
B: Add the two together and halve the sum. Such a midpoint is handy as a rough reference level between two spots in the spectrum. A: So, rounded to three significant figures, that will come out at 15.1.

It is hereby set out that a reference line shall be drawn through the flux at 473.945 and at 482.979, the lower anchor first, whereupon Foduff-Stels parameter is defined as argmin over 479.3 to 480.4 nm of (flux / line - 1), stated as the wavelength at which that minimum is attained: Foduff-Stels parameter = 479.875 nm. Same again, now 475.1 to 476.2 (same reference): 475.913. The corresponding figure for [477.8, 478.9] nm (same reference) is 478.771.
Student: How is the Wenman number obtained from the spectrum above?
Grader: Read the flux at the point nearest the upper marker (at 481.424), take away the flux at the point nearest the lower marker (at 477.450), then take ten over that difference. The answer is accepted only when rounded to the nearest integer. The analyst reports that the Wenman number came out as -25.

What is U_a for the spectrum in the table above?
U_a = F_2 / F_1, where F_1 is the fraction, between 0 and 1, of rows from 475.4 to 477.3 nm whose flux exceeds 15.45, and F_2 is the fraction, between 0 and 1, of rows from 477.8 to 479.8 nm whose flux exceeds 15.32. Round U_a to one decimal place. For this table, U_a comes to 1.0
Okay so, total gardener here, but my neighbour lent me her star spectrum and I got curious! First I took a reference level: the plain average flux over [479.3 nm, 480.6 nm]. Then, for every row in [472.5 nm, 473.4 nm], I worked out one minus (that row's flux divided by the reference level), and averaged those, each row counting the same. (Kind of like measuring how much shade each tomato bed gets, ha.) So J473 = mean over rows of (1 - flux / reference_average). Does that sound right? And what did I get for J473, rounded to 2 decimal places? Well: 0.03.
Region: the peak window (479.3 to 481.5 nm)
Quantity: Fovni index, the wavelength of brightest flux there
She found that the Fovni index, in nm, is 480.760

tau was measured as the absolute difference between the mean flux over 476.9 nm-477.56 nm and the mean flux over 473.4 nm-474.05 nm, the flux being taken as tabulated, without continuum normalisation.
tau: 0.60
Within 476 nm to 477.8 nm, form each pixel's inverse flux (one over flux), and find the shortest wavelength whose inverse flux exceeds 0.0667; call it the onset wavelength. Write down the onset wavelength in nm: 476.571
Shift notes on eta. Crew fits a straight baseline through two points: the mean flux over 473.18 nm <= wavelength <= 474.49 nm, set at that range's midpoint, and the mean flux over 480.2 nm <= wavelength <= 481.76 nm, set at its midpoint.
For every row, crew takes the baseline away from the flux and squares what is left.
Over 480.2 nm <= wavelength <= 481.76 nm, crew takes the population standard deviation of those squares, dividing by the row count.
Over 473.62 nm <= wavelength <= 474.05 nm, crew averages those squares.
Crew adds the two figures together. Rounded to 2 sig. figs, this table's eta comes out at 0.17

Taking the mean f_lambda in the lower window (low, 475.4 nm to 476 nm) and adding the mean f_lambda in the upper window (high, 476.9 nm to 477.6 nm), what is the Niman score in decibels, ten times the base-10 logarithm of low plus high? 14.9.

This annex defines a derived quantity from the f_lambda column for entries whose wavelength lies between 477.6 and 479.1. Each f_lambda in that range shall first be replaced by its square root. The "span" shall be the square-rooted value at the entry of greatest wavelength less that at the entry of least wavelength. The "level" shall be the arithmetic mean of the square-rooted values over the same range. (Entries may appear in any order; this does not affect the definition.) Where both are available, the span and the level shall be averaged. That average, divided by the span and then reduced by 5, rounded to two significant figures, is -14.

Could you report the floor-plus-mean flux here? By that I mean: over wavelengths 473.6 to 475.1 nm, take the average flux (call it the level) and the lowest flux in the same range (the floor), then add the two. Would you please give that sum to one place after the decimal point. 29.6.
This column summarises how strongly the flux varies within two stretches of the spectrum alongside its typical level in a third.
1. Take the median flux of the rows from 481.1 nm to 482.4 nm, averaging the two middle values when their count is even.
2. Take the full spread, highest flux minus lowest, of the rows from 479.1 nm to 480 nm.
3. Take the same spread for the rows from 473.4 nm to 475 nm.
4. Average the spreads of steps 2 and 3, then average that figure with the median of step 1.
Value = 8.30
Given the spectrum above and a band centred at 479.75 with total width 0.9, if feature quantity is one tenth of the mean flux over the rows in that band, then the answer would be 1.45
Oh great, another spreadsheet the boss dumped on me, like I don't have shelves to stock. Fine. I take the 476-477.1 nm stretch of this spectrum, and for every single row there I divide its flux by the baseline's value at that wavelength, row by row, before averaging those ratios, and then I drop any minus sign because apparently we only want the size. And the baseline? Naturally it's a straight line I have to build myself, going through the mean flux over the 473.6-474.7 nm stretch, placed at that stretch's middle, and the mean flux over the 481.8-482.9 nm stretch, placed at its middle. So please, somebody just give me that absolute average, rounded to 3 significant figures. 0.963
